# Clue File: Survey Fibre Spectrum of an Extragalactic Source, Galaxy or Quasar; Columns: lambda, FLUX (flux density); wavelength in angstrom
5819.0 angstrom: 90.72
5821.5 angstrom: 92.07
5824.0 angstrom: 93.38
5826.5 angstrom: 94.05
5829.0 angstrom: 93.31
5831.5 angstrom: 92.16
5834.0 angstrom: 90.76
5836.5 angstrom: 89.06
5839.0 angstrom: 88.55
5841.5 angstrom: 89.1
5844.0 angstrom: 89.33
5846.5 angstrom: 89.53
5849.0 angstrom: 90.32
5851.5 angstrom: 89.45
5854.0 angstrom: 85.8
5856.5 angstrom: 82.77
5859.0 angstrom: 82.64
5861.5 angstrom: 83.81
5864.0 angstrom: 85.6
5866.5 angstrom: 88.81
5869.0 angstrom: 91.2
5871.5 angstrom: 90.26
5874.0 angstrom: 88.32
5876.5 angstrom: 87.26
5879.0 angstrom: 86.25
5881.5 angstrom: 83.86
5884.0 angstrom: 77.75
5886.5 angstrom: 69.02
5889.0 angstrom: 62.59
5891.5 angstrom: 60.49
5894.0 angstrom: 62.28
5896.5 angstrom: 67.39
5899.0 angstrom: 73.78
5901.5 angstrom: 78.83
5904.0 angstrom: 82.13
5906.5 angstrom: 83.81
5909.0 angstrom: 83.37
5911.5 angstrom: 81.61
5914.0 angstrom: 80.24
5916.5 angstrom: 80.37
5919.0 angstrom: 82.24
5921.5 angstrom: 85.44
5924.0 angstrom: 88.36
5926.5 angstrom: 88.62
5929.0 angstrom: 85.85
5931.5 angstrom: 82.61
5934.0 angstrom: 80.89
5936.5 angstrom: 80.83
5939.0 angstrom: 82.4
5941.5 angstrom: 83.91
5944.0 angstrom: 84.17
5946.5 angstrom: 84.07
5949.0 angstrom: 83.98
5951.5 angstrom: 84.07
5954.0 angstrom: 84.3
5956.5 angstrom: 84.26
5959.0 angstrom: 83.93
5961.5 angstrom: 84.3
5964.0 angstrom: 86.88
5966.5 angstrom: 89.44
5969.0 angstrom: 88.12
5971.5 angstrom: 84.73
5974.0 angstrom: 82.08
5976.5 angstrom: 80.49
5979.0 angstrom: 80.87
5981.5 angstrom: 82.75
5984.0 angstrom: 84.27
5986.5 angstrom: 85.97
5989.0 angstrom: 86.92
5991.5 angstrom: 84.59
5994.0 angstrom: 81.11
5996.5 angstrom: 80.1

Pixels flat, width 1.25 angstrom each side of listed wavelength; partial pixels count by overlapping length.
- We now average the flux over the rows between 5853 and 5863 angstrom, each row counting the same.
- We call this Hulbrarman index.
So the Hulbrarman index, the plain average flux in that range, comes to 84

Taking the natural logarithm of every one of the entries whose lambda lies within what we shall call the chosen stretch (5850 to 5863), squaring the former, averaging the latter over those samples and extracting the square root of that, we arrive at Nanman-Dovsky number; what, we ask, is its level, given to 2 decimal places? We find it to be 4.44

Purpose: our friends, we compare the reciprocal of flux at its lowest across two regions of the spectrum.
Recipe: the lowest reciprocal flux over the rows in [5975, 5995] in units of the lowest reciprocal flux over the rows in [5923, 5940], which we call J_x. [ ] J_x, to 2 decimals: 1.02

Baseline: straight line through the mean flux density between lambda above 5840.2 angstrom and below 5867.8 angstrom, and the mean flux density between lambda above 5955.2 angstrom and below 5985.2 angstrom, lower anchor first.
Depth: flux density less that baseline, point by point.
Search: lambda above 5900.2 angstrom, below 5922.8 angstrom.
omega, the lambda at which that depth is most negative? 5901.5 angstrom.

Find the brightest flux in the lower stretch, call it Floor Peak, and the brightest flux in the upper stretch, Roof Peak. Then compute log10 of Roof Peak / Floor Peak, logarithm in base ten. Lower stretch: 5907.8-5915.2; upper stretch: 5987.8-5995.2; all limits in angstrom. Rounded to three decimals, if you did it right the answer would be 0.018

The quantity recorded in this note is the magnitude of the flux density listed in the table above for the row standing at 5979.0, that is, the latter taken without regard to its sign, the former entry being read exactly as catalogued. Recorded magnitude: 80.9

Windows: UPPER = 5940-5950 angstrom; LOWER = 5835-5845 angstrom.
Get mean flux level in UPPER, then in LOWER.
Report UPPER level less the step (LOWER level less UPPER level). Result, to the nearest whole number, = 79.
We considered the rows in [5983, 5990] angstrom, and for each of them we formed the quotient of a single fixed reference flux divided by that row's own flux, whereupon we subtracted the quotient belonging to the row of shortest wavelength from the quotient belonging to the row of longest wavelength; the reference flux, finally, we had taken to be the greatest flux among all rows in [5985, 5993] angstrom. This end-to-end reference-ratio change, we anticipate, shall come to -0.031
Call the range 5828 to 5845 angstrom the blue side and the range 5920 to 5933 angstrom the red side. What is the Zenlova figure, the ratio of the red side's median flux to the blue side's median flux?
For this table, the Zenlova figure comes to 0.96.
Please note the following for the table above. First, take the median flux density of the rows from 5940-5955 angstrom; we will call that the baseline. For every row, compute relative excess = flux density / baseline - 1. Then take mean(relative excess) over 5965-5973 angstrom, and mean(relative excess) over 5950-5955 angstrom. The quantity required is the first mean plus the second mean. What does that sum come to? 0.04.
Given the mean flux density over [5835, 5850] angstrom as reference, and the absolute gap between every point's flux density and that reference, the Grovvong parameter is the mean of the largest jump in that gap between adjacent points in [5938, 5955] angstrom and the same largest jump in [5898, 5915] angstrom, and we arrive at 3.3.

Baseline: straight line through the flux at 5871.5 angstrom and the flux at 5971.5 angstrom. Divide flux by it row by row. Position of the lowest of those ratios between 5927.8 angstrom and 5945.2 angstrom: 5934.0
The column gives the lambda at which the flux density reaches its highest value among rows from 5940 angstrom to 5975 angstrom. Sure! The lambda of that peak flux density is 5966.5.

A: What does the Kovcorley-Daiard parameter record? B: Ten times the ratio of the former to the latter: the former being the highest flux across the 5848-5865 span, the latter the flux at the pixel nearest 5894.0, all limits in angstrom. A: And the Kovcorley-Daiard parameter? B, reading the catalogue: 14.5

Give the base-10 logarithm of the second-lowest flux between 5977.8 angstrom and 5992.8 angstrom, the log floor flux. 1.92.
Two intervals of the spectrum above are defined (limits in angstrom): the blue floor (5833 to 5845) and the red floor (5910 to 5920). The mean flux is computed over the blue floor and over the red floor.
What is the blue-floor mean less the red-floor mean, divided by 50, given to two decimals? 0.16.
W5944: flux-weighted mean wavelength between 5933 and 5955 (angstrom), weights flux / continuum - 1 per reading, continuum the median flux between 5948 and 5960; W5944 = 5935.7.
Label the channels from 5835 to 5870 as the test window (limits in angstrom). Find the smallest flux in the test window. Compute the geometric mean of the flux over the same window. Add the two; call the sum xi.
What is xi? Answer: 170.2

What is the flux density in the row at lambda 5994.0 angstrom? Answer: 81.11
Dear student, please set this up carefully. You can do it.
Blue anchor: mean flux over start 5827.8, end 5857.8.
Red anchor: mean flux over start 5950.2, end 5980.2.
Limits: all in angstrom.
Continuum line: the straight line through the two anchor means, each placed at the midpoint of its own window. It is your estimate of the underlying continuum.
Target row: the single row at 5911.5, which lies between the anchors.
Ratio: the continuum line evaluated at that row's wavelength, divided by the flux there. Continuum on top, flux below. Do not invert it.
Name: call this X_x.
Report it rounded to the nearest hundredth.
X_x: 1.06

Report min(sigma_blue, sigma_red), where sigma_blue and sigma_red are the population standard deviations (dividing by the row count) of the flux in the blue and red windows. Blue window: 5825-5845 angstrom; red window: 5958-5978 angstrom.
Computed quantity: 2.0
